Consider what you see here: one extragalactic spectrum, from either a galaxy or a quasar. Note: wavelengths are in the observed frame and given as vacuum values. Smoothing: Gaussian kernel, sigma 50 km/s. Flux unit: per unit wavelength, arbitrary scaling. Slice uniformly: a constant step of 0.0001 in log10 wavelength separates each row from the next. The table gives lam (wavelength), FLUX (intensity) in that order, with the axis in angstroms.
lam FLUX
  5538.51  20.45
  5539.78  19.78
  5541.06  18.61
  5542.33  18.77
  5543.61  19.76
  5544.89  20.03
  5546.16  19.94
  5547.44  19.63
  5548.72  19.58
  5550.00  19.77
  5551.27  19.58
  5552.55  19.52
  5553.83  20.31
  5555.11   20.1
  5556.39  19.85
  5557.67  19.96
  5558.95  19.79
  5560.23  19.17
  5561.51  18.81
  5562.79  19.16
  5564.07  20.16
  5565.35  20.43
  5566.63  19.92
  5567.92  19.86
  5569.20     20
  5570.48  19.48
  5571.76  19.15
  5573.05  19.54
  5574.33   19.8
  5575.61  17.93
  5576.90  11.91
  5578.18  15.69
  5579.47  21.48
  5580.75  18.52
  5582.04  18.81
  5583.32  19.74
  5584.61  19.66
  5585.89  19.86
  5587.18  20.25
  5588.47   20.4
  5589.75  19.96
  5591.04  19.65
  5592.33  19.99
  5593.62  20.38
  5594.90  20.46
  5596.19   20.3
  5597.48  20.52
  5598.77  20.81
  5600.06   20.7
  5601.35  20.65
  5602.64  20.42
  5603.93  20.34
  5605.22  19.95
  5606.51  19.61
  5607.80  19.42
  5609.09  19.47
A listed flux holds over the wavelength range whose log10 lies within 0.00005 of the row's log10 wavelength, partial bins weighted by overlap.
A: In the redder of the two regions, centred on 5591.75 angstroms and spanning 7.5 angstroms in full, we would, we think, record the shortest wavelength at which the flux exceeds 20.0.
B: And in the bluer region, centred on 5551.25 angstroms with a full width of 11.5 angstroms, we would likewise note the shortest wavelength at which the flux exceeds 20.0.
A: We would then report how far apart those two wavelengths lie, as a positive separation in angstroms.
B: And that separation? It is 34.6 angstroms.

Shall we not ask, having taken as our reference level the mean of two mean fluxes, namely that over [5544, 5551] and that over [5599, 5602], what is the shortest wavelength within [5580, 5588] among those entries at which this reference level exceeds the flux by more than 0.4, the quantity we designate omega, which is 5580.75 angstroms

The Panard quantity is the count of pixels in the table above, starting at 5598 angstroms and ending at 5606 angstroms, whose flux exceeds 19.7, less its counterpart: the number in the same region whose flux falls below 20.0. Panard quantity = 5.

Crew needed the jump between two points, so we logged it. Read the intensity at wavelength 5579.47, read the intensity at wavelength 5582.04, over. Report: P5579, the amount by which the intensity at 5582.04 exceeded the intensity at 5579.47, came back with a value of -2.7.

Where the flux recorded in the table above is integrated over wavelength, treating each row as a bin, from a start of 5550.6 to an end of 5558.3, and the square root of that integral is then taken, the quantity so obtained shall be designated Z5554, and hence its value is 12.4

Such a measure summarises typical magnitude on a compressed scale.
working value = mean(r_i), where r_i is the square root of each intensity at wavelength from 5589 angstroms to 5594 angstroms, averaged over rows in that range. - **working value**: 4.47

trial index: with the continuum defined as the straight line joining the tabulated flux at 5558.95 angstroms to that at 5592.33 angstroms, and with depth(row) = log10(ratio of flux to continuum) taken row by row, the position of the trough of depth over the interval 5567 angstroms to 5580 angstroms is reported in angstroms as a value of 5576.90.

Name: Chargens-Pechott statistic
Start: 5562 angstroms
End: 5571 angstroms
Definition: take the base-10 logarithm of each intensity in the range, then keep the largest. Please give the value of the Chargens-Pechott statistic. 1.310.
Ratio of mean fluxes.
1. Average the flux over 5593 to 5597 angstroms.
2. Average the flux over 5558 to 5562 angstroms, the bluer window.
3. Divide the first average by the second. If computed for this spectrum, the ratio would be 1.06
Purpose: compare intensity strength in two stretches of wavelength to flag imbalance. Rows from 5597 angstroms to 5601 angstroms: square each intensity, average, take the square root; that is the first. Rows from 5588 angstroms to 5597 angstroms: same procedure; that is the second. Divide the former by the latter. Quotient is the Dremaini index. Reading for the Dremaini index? 1.03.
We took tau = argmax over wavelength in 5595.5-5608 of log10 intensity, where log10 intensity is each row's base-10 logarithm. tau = 5598.77 angstroms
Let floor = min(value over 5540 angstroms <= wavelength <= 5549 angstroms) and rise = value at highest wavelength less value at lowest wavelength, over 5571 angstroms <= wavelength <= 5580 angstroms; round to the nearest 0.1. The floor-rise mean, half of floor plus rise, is 10.5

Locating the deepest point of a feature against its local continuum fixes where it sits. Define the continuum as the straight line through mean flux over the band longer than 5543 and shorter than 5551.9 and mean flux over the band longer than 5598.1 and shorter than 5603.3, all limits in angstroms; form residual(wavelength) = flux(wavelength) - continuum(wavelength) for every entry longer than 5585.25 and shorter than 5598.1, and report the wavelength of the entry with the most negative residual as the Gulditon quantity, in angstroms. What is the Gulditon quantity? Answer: 5591.04 angstroms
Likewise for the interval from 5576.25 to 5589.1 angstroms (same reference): 5576.90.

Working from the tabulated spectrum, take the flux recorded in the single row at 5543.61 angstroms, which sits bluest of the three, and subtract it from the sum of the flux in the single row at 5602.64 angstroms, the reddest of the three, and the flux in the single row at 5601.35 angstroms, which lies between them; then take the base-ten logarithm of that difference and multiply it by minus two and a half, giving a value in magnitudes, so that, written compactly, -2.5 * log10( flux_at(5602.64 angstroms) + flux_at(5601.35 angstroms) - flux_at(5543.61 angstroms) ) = -3.32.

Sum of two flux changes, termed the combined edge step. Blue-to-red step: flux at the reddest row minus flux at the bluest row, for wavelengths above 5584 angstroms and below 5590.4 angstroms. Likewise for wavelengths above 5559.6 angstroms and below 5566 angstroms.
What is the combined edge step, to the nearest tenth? 1.6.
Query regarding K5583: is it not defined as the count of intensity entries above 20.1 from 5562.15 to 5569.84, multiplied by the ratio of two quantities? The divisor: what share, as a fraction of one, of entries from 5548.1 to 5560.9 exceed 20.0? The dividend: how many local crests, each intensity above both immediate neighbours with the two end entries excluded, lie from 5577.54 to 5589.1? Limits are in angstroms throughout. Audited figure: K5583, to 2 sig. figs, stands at 20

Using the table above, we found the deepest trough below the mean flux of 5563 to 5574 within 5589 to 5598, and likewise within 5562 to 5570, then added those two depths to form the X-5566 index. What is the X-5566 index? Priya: 0.8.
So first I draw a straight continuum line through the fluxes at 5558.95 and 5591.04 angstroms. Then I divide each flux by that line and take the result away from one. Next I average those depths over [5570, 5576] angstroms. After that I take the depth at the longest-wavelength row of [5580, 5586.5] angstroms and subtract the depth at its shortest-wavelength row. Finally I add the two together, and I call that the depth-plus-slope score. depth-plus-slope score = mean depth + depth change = -0.04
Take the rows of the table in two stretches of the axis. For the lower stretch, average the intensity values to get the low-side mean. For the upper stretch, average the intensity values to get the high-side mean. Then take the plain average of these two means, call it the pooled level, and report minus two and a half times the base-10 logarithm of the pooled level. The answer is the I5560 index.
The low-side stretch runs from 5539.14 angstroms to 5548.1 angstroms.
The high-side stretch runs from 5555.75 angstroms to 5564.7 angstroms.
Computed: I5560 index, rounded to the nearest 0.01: -3.23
